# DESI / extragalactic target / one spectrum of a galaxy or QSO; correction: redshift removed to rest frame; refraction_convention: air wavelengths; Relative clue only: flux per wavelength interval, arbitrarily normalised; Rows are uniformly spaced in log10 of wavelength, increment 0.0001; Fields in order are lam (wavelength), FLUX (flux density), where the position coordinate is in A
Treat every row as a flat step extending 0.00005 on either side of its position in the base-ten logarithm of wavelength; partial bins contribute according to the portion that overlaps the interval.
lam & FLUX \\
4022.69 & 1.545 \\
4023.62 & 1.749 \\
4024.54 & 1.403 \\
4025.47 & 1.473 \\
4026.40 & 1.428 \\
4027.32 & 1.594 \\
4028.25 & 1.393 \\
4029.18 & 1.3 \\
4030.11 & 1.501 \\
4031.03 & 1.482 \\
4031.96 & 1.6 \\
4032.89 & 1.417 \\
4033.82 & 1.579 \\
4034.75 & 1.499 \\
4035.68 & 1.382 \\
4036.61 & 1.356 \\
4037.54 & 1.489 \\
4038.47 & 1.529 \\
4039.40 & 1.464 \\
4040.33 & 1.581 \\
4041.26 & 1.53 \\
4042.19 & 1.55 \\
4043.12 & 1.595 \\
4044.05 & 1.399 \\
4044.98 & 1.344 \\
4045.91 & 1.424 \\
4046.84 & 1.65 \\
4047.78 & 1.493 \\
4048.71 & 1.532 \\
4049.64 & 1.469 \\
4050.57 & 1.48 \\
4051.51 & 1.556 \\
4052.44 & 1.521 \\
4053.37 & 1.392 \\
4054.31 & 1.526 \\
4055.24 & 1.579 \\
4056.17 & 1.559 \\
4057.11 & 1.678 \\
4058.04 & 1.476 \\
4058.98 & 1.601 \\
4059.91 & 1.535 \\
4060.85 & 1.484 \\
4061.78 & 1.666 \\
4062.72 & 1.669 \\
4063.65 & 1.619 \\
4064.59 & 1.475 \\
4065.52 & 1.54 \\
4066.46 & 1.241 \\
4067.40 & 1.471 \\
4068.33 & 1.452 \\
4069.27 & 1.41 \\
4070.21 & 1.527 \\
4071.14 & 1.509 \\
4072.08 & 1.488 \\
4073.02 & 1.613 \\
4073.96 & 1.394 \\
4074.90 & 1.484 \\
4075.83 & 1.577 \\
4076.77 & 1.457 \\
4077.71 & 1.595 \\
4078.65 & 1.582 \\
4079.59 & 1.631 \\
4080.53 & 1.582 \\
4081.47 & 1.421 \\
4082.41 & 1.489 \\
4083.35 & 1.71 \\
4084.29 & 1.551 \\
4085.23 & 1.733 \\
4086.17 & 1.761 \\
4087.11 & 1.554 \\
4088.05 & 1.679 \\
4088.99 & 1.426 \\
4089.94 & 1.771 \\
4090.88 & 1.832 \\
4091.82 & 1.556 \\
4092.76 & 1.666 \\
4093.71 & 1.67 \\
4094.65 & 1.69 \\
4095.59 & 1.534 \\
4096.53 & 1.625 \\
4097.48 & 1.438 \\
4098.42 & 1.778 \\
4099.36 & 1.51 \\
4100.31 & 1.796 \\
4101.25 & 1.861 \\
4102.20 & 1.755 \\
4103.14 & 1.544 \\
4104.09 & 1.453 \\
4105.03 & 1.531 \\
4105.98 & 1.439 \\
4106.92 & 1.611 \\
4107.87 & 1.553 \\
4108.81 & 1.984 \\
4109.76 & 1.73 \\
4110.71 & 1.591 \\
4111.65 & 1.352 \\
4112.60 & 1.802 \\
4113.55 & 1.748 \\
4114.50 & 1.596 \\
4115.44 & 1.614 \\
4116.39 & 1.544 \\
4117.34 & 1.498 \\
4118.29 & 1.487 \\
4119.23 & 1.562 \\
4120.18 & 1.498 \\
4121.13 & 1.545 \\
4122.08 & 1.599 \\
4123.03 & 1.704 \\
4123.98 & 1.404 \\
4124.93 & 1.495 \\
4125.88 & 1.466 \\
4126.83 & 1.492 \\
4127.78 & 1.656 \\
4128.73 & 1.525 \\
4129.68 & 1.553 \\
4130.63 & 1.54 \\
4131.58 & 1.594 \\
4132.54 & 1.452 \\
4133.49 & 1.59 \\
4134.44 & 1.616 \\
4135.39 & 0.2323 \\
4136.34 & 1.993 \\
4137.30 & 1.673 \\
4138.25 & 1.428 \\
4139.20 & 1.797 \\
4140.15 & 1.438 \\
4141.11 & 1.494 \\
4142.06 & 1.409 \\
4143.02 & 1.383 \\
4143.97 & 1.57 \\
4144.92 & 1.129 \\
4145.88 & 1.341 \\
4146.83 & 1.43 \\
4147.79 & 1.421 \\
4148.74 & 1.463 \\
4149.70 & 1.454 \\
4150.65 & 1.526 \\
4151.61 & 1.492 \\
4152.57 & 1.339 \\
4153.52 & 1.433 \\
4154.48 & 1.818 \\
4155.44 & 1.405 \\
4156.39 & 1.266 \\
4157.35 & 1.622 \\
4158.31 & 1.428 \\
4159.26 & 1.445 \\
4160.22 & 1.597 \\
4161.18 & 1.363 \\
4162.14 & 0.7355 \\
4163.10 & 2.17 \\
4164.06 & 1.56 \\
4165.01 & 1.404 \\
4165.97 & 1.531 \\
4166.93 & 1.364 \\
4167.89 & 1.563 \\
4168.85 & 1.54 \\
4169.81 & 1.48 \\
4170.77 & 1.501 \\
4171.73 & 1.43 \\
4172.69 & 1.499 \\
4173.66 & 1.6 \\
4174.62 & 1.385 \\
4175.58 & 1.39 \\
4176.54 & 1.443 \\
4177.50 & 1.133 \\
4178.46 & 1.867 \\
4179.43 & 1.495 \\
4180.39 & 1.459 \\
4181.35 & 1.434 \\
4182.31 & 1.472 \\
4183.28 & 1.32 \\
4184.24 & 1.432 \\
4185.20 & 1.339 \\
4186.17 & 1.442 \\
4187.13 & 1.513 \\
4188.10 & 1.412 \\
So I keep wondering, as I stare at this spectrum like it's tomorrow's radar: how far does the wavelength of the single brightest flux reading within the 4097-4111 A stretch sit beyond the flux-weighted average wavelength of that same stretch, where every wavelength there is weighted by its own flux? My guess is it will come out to 4.7 A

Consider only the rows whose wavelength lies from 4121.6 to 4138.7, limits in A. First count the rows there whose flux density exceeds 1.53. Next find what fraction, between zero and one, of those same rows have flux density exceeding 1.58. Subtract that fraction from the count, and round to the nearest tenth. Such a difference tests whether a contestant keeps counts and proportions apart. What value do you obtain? 9.6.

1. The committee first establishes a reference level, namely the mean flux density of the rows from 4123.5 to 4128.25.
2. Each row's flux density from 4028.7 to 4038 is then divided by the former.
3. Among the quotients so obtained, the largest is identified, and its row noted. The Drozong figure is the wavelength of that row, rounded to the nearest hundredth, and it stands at 4031.96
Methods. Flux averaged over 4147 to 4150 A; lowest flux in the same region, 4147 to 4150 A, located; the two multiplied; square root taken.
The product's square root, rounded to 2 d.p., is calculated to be 1.43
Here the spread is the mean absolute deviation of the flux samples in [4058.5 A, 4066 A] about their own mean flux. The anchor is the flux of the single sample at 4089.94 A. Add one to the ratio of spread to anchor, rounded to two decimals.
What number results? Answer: 1.04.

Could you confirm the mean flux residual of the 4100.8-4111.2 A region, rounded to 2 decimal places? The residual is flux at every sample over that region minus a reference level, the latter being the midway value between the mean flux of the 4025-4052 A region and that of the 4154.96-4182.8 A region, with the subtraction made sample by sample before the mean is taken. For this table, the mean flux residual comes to 0.16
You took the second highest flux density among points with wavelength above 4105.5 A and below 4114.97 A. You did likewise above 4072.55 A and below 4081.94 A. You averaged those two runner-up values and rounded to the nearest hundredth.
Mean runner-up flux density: 1.71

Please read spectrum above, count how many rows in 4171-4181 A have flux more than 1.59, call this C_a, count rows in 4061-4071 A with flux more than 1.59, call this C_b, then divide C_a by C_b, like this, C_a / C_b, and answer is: 0.7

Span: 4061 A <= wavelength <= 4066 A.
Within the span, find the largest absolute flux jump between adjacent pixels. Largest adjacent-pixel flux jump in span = 0.14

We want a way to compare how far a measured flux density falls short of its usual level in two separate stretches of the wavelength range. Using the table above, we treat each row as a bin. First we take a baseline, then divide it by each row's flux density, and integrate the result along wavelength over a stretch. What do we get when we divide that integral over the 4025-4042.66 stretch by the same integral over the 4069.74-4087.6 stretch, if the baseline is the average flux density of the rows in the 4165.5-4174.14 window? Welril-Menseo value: 1.04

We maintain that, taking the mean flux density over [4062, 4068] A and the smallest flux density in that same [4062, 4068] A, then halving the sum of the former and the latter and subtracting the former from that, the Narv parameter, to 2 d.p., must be -0.13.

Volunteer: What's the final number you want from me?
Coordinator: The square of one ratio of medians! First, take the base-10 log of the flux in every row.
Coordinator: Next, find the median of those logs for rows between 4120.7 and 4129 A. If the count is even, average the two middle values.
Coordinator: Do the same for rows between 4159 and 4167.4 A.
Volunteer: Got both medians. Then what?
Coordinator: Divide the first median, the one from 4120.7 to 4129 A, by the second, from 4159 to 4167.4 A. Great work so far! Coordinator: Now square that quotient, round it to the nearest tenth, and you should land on 1.3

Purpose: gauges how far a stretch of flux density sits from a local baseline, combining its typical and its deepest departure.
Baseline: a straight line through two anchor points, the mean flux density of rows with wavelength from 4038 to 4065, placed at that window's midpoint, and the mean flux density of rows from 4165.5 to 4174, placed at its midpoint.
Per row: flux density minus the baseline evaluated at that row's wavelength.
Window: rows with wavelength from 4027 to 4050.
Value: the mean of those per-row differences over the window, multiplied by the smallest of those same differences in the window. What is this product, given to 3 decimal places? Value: 0.011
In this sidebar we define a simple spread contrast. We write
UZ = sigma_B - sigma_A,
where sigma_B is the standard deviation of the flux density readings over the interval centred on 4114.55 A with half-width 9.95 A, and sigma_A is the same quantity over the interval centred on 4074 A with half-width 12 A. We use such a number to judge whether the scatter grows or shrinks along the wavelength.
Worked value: 0.03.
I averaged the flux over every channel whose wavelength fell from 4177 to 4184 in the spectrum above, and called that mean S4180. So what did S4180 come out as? 1.45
